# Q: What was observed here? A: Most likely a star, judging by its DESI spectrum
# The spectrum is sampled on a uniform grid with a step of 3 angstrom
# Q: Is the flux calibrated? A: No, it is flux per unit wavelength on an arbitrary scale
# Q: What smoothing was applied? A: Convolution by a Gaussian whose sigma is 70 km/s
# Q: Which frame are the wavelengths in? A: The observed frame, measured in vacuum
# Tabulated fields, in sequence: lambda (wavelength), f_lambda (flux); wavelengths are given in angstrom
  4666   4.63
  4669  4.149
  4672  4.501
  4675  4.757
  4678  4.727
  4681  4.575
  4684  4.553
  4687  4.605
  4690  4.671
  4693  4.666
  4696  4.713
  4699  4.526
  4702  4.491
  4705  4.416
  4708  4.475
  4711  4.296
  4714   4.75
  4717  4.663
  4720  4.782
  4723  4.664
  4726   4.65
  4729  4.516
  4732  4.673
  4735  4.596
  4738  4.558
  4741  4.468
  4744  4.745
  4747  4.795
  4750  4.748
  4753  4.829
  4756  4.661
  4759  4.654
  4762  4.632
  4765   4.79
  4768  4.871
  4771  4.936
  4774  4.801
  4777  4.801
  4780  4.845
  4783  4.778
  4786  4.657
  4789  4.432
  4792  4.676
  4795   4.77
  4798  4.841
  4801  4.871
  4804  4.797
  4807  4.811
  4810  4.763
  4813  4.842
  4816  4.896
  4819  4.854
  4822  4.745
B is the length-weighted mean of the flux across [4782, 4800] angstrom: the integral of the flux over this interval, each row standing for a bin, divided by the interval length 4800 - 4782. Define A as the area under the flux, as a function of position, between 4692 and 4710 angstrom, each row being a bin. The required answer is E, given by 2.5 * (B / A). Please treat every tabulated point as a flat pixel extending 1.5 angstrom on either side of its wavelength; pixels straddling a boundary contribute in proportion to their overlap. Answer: 0.144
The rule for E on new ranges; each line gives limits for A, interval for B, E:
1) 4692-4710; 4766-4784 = 0.148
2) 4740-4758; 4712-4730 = 0.137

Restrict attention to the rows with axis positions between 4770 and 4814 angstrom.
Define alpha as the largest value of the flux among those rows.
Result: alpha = 4.936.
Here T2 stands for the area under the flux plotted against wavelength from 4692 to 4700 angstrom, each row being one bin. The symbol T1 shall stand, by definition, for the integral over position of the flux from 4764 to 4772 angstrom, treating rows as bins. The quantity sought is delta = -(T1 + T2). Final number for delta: -76.0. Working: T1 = 38.9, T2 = 37.1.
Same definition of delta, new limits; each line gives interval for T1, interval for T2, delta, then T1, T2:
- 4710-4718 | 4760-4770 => -84.3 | 36.6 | 47.7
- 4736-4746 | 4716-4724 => -83.7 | 46.0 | 37.7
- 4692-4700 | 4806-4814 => -75.5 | 37.1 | 38.4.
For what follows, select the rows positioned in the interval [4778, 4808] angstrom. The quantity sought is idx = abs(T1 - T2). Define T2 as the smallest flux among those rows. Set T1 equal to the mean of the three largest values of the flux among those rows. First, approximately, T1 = 4.852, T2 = 4.432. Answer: 0.42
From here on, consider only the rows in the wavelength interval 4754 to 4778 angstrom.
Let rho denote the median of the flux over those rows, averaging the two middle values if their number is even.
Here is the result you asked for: 4.80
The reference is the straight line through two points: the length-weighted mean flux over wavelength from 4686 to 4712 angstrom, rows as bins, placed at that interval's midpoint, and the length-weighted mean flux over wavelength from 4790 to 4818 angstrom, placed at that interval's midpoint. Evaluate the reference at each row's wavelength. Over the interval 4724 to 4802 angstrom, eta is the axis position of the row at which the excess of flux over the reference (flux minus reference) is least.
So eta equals 4789 angstrom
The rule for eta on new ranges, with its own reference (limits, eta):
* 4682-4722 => 4711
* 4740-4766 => 4741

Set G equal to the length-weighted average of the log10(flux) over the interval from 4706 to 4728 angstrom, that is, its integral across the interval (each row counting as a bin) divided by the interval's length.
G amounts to 0.663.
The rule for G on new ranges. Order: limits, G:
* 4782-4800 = 0.671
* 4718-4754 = 0.669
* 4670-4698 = 0.665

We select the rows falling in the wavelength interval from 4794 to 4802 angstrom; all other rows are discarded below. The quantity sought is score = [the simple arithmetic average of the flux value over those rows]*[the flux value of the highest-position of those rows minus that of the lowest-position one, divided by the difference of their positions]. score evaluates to 0.08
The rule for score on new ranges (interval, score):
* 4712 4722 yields 0.03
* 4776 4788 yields -0.08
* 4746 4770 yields 0.02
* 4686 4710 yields -0.03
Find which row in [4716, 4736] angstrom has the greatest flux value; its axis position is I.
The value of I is 4720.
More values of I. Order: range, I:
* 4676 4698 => 4678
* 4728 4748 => 4747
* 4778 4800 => 4780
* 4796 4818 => 4816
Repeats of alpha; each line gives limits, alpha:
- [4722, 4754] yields 4.829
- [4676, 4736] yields 4.782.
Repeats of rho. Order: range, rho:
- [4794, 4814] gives 4.81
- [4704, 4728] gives 4.66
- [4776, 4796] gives 4.77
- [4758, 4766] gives 4.65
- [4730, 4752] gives 4.67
